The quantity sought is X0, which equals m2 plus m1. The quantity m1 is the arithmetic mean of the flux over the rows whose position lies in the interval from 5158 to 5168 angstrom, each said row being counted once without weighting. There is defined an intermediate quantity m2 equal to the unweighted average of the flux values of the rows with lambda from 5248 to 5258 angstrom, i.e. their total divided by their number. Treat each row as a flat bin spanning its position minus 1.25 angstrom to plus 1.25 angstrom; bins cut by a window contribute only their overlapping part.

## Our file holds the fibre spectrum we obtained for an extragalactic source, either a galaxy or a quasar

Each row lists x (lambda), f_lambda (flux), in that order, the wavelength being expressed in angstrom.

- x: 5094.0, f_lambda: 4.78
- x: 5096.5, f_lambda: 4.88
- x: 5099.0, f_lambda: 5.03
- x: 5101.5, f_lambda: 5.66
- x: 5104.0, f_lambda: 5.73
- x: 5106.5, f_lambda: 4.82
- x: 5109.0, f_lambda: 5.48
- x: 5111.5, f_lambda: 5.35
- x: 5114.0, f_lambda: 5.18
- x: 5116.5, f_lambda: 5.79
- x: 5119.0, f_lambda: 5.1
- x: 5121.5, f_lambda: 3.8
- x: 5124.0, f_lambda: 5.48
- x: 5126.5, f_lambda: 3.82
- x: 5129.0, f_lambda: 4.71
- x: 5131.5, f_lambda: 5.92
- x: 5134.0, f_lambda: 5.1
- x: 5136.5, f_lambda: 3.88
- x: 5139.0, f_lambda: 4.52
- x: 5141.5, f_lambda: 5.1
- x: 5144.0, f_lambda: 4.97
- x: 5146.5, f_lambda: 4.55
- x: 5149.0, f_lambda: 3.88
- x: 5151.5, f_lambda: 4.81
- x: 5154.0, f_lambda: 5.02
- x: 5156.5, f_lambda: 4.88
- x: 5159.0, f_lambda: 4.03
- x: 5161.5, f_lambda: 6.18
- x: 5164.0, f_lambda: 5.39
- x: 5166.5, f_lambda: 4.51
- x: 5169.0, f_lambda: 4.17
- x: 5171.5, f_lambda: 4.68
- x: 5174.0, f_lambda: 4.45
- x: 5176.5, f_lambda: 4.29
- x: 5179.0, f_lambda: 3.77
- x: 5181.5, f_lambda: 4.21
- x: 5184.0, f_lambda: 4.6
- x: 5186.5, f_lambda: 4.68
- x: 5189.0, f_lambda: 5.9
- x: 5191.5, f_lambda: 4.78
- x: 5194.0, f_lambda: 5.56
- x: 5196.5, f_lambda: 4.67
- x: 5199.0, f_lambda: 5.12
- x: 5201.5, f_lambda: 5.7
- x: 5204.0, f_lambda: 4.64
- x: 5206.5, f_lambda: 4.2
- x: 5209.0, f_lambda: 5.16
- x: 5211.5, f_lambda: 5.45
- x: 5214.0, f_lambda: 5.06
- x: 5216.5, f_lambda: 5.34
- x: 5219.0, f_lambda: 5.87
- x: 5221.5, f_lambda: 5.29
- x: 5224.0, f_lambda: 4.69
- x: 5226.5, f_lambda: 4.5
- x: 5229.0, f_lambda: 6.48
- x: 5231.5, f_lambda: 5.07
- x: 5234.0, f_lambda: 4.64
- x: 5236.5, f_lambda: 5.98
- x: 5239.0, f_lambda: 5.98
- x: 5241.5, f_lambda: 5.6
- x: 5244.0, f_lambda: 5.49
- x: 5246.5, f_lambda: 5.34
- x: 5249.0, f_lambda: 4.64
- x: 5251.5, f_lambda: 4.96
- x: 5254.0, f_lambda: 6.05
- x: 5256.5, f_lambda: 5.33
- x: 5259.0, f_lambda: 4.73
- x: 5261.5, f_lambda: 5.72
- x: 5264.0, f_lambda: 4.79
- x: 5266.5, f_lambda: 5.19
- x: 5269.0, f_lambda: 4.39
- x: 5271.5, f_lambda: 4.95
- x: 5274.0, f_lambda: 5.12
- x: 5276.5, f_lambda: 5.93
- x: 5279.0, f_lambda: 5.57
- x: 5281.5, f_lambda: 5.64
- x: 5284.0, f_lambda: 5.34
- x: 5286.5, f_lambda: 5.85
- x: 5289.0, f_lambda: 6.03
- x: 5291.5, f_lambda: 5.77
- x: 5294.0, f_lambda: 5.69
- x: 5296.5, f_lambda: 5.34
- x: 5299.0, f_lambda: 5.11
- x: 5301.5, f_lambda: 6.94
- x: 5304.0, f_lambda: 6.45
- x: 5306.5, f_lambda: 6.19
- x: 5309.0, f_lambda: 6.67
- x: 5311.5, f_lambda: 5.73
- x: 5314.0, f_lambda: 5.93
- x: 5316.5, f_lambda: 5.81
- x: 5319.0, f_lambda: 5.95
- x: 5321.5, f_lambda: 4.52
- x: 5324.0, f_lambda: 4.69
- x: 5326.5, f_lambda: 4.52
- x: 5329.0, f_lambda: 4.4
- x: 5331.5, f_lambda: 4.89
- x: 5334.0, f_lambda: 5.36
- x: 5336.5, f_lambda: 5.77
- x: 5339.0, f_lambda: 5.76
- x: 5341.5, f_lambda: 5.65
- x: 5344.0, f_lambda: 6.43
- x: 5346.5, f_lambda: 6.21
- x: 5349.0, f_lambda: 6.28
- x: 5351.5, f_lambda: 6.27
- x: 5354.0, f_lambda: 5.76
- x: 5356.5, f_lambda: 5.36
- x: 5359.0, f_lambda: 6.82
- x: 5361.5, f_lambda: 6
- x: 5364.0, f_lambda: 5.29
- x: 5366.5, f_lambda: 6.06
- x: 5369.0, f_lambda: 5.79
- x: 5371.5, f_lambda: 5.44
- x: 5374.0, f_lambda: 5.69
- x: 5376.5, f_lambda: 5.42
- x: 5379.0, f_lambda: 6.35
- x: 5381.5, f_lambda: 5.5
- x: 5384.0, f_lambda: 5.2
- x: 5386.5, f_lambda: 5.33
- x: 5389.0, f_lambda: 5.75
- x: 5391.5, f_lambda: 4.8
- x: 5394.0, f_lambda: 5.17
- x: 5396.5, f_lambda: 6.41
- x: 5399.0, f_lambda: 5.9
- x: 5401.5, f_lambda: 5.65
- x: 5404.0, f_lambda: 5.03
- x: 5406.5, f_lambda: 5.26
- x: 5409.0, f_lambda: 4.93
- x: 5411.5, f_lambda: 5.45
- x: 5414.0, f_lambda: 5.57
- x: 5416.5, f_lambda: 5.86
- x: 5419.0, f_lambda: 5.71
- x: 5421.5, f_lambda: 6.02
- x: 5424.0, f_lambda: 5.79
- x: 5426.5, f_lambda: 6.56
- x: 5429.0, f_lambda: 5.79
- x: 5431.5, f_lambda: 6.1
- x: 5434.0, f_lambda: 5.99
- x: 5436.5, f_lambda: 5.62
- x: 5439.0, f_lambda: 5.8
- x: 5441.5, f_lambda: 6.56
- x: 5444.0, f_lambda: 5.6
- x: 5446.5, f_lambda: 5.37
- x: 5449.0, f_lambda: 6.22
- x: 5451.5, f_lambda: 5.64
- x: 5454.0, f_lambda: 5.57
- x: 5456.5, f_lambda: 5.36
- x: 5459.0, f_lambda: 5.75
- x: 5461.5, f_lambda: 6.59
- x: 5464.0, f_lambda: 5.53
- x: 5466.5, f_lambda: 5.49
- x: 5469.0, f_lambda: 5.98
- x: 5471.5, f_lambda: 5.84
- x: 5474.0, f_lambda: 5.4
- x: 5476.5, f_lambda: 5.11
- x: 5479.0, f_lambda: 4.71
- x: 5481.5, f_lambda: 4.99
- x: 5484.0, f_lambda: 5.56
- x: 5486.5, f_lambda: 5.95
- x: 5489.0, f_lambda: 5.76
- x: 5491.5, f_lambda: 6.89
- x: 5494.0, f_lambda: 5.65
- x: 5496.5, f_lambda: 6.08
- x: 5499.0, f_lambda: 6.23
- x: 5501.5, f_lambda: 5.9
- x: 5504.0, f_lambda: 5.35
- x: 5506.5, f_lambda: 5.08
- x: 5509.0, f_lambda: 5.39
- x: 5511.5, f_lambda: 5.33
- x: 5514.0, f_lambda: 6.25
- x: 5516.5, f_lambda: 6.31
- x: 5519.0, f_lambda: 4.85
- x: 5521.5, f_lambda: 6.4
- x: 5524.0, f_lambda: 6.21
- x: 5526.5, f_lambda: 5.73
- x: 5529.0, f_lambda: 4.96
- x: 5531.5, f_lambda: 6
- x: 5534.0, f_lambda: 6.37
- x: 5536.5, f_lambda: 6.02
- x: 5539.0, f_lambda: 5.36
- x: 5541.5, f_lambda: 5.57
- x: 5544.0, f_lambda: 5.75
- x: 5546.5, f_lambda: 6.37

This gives 10.3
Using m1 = 5.03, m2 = 5.2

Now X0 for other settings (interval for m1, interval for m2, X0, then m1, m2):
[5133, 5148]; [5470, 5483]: 9.9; 4.69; 5.2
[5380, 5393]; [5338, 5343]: 11.0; 5.32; 5.7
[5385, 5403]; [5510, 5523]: 11.4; 5.57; 5.8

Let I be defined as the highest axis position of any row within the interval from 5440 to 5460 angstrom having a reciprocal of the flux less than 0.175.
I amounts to 5459.0 angstrom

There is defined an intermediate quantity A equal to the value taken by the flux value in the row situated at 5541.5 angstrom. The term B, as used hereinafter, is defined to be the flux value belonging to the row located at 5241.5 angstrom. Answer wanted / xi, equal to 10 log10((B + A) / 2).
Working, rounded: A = 5.57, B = 5.6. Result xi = 7.5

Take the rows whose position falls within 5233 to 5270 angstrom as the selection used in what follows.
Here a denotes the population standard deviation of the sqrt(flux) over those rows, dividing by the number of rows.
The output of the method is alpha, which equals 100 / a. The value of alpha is 867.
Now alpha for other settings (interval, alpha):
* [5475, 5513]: 884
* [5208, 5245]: 869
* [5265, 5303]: 839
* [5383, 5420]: 1138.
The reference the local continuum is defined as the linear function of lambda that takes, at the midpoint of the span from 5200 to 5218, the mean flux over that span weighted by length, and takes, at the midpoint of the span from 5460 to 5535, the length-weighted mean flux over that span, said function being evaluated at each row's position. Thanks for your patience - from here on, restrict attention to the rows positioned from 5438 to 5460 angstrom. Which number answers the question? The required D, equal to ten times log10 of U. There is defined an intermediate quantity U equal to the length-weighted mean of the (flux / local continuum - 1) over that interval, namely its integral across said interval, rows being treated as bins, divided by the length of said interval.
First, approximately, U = 0.03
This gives -16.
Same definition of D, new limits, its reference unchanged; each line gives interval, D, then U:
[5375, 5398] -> -19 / 0.01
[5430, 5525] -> -19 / 0.01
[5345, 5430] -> -14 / 0.04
